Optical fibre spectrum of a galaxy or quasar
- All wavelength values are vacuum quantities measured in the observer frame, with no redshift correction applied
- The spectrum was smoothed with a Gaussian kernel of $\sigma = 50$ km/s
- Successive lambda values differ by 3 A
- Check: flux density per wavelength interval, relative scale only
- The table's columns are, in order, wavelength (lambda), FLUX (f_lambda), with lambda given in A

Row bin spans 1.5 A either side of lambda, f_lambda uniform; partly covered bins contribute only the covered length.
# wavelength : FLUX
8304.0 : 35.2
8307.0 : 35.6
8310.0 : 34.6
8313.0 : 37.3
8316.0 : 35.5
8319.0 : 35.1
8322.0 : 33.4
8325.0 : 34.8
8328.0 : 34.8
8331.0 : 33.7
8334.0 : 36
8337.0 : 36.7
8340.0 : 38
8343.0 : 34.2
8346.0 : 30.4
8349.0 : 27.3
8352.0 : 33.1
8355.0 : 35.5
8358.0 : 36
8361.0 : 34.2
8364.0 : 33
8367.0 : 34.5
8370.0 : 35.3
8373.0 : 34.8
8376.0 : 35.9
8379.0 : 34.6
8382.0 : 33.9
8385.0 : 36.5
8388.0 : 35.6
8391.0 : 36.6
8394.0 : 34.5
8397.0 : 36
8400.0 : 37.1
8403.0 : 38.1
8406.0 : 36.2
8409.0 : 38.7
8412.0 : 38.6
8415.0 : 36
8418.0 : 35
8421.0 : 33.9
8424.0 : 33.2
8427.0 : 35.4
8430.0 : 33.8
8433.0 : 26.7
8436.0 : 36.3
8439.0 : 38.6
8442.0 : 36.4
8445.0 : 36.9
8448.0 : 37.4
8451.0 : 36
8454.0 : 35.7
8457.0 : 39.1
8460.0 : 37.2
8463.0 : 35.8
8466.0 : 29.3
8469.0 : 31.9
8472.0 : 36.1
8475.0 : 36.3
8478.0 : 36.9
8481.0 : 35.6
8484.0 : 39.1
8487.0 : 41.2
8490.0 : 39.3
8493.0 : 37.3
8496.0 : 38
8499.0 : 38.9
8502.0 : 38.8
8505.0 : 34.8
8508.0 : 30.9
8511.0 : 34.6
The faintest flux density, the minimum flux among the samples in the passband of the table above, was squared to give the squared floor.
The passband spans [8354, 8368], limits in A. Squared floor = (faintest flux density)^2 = 1089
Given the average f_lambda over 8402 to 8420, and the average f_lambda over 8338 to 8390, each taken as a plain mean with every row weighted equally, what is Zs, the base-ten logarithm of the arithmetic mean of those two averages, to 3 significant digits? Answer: 1.55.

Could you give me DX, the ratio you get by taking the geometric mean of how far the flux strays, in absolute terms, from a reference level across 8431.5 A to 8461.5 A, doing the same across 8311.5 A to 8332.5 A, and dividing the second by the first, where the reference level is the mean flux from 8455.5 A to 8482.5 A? 0.42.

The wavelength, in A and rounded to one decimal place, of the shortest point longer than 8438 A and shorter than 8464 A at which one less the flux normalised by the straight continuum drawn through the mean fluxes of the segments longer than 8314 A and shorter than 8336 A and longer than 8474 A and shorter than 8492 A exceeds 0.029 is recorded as 8451.0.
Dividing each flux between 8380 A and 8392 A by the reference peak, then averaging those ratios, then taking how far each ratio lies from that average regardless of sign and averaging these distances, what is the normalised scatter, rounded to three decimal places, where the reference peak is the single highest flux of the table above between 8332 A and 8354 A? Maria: 0.024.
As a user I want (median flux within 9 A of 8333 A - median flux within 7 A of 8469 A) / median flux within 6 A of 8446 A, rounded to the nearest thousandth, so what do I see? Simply -0.011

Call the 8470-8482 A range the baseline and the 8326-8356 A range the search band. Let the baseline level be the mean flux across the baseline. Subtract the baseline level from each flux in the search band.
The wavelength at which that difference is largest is 8340.0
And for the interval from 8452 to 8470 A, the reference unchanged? 8457.0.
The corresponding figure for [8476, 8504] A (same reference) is 8487.0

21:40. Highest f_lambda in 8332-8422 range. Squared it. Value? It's 1498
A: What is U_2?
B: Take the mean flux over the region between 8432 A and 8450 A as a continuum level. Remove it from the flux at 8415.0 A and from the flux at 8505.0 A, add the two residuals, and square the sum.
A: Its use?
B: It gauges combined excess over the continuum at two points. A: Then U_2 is 0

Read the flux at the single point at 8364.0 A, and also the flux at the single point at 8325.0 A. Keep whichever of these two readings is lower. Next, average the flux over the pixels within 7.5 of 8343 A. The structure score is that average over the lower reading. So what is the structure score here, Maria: 1.01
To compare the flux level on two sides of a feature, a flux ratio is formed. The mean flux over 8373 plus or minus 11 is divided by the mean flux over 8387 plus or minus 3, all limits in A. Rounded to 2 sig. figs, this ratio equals 0.96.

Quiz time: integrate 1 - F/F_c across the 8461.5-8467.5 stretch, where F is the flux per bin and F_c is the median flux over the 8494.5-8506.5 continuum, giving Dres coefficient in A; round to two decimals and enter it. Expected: 0.91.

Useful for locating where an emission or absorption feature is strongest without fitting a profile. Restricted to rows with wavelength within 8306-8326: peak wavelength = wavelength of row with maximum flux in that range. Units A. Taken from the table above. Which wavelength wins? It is 8313.0 A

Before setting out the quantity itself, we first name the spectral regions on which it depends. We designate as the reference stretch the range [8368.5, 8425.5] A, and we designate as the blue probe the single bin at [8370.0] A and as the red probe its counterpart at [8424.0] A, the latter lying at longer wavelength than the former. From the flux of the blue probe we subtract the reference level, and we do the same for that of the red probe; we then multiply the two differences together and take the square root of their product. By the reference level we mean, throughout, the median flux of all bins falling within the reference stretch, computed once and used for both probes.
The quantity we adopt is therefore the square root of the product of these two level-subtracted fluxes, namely 1.3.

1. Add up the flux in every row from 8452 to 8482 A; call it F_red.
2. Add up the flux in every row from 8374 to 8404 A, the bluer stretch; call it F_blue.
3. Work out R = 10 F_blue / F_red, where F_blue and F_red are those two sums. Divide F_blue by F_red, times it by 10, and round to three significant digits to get 10.1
